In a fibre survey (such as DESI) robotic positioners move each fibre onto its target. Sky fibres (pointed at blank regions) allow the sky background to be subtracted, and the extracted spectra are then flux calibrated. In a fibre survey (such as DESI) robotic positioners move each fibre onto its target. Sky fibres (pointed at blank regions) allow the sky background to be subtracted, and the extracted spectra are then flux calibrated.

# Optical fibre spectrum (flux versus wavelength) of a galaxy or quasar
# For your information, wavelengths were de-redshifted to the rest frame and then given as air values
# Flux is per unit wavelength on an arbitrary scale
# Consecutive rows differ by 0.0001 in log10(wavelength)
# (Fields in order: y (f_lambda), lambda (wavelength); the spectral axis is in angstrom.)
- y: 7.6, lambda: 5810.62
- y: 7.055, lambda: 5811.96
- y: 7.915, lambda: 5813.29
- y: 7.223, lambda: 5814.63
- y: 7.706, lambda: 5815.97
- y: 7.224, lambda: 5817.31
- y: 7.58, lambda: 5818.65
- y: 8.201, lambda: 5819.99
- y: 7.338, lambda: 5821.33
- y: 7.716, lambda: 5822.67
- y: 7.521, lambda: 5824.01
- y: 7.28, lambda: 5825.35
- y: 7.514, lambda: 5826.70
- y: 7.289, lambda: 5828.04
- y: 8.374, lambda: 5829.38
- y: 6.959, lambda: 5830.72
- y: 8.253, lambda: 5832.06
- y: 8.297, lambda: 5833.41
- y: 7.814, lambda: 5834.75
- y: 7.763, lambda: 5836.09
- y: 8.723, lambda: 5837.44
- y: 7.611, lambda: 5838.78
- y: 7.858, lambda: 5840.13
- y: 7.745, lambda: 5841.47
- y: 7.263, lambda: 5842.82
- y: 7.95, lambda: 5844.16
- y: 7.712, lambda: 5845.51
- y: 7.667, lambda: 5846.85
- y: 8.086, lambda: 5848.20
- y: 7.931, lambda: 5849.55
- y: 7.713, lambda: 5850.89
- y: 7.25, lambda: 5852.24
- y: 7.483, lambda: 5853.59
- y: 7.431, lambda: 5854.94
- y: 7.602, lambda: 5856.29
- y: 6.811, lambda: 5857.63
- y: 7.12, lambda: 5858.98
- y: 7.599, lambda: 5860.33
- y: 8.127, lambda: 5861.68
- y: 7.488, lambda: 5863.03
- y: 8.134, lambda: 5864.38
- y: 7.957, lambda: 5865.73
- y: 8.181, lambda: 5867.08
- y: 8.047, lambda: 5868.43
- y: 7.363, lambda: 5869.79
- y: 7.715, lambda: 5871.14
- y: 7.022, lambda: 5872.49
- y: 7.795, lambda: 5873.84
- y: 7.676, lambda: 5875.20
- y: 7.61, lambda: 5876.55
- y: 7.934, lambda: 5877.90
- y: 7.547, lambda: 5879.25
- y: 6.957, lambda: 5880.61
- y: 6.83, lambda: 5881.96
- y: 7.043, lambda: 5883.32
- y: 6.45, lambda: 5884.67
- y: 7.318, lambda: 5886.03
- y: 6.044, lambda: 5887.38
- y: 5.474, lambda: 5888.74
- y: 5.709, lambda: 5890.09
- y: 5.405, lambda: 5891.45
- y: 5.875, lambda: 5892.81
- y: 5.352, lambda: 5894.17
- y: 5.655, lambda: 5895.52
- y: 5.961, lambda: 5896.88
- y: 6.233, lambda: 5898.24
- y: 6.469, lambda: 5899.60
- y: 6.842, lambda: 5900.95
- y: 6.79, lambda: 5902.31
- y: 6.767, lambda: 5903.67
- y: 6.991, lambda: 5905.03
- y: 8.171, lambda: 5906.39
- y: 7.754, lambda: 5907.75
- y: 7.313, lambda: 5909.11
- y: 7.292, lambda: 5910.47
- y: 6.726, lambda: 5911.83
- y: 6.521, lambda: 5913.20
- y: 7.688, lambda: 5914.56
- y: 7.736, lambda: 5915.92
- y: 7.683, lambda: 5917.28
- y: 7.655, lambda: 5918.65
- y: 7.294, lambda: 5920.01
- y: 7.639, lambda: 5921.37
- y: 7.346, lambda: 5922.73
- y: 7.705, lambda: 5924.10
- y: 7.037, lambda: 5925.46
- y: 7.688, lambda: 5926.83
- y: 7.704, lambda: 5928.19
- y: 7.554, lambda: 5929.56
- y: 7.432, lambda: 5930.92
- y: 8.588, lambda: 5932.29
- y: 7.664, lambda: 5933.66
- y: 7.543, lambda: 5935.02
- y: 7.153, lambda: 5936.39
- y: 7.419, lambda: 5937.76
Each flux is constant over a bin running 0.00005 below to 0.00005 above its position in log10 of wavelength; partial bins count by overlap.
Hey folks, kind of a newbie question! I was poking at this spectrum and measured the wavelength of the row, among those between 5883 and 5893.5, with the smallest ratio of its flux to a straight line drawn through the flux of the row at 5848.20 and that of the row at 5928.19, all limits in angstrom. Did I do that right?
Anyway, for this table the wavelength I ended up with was 5891.45 angstrom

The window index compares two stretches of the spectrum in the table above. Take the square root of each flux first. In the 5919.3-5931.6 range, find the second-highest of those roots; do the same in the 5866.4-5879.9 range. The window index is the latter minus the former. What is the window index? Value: 0.061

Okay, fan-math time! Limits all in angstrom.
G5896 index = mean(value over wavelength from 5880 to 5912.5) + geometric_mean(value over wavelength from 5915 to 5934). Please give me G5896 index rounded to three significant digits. 14.2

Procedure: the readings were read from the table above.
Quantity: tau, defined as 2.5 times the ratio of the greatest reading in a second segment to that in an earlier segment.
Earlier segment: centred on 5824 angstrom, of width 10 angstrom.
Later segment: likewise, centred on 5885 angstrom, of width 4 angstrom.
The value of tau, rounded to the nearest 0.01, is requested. 2.23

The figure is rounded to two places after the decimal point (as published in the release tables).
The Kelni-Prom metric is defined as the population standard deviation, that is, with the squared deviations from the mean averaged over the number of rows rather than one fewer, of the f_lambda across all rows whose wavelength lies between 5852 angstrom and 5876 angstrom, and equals 0.39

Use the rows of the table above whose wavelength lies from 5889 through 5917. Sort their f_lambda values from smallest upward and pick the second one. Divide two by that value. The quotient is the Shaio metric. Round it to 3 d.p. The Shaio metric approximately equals 0.370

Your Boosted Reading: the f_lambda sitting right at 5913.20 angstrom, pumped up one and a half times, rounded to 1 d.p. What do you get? 9.8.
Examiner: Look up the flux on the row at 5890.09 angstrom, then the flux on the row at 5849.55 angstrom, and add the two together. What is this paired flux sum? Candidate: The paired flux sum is 13.6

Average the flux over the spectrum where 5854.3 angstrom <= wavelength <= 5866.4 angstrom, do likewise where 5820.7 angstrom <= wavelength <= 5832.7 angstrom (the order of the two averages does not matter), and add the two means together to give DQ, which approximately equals 15.2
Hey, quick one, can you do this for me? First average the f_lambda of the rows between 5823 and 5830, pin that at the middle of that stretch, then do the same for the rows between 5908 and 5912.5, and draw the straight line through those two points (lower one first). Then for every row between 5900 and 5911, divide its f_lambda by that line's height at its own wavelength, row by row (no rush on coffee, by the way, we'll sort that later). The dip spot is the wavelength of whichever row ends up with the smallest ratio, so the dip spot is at 5903.67 angstrom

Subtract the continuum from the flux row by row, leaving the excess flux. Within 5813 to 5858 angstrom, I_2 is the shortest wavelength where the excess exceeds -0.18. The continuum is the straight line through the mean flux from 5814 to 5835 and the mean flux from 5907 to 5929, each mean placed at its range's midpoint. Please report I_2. 5813.29 angstrom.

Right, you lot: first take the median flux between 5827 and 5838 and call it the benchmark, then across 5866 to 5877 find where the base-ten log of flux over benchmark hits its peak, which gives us 5867.08 angstrom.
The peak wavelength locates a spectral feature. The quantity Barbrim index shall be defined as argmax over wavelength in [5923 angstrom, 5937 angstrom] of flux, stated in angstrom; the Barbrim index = 5932.29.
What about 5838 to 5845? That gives 5844.16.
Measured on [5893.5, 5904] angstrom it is 5900.95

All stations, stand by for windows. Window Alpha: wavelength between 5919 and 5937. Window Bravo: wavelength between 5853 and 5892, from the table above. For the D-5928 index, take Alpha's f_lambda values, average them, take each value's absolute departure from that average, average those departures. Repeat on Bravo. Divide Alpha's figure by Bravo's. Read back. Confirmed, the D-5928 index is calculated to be 0.4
